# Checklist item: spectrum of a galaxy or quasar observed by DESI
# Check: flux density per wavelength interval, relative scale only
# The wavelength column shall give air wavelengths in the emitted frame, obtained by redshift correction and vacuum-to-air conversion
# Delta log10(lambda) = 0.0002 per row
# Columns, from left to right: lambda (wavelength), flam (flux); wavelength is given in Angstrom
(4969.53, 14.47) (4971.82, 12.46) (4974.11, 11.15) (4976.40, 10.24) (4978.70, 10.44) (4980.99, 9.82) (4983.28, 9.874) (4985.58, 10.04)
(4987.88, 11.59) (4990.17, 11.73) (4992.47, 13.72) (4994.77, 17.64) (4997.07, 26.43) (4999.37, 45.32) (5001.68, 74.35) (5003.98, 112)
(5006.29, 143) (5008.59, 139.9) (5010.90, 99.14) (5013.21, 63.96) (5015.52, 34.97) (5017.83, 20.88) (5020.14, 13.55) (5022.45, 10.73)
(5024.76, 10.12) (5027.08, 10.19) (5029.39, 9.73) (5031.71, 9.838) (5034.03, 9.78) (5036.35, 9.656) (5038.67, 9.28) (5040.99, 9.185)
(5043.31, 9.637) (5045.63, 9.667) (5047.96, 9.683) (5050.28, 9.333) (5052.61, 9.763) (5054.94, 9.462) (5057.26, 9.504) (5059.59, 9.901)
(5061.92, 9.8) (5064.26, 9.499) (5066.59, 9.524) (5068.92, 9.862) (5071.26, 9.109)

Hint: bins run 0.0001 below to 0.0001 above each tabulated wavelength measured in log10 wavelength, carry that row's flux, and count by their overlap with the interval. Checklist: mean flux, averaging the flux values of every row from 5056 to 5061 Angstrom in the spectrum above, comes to 9.7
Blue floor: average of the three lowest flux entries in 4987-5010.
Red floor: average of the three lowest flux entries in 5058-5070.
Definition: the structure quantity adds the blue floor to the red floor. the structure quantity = 22.0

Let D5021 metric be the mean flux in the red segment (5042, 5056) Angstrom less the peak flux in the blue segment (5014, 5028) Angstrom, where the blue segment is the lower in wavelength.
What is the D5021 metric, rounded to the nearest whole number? -25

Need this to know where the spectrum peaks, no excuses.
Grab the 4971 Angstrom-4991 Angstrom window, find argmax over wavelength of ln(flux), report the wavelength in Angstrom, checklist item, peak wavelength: 4971.82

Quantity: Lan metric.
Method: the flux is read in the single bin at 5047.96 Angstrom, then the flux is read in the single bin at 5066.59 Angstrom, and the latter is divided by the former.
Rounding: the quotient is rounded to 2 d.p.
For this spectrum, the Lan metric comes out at 0.98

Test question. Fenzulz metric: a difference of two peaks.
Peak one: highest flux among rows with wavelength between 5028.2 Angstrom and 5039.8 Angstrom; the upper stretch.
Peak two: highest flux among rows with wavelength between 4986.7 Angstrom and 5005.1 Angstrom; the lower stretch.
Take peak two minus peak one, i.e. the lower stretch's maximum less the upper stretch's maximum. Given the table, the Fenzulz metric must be 102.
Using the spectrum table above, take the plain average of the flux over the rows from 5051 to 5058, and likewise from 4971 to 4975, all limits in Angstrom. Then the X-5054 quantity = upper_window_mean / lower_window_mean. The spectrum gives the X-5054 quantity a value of 0.81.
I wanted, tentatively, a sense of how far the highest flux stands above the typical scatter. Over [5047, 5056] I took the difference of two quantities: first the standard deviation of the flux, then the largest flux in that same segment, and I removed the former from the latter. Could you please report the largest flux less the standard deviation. 10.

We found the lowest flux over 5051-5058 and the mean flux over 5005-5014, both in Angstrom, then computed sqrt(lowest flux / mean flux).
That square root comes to 0.29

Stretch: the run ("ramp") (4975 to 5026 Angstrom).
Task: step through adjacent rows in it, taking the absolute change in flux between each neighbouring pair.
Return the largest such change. 40.8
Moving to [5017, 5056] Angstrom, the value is 7.3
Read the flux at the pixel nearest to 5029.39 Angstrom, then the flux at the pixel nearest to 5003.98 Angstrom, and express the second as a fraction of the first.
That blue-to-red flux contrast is 11.5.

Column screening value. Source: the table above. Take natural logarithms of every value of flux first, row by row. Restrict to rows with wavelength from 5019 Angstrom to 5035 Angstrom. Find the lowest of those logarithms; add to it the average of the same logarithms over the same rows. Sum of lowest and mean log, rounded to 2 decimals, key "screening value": 4.63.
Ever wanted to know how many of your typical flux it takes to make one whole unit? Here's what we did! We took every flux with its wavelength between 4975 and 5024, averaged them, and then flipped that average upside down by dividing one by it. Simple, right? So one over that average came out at 0.024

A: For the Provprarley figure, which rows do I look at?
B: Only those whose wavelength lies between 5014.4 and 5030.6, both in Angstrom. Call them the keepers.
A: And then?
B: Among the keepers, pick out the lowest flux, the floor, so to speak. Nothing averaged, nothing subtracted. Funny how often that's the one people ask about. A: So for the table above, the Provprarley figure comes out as 9.73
